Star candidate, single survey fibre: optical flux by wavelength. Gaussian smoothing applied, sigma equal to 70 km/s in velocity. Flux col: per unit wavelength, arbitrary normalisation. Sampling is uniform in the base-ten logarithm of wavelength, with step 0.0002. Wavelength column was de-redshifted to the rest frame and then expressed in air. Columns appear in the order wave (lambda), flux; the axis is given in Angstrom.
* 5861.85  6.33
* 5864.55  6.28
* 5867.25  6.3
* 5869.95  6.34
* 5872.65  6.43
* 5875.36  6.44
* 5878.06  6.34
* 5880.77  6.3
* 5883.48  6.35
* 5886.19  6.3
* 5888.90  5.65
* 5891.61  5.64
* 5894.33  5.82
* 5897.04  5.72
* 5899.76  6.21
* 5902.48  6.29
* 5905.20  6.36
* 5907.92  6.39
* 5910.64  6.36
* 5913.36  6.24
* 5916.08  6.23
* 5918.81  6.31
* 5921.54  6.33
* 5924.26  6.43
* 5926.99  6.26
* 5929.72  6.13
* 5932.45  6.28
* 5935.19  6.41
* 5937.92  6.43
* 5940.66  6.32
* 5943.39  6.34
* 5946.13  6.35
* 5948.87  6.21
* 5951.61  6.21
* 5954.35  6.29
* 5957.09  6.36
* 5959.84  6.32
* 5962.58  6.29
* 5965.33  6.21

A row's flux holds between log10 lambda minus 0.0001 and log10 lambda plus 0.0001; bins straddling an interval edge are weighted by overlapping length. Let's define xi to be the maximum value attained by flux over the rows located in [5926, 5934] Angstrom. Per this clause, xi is 6.28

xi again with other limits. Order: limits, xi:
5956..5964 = 6.36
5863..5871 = 6.34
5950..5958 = 6.36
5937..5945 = 6.43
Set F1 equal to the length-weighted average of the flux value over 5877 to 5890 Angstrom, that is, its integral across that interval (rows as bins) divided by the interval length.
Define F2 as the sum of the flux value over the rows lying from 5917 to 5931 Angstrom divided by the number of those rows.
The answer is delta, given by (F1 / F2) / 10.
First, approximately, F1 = 6.19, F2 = 6.29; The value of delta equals 0.098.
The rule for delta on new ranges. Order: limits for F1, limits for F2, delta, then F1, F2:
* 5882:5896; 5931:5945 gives 0.094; 5.95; 6.36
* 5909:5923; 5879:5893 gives 0.104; 6.30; 6.05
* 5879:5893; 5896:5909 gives 0.098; 6.05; 6.19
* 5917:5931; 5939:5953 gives 0.100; 6.29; 6.29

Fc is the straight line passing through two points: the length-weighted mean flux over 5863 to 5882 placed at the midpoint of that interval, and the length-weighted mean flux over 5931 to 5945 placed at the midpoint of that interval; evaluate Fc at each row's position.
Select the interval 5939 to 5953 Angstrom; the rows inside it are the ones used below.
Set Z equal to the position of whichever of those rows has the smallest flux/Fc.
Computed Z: 5951.61 Angstrom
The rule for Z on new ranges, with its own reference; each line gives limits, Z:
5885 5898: 5891.61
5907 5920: 5916.08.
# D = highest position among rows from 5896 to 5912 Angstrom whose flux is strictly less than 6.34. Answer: 5902.48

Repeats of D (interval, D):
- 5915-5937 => 5932.45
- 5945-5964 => 5962.58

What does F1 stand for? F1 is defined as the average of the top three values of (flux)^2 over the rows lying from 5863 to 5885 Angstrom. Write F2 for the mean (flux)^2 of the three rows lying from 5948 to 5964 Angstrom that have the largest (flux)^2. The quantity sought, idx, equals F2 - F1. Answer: -1.1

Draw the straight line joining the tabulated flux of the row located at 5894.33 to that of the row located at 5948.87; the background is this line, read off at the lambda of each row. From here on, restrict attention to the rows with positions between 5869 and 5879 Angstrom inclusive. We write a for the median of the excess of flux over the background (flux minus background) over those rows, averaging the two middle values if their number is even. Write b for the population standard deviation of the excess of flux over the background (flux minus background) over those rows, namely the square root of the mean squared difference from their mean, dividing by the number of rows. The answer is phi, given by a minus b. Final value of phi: 0.7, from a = 0.7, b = 0.052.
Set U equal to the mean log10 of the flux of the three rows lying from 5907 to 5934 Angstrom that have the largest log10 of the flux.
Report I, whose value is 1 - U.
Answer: 0.194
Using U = 0.806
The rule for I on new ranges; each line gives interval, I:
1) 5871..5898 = 0.193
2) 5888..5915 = 0.196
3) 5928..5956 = 0.194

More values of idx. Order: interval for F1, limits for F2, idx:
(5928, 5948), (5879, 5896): -1.0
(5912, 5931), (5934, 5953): 0.5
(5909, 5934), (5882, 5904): -0.8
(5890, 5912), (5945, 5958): -0.5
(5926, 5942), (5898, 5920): -0.2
